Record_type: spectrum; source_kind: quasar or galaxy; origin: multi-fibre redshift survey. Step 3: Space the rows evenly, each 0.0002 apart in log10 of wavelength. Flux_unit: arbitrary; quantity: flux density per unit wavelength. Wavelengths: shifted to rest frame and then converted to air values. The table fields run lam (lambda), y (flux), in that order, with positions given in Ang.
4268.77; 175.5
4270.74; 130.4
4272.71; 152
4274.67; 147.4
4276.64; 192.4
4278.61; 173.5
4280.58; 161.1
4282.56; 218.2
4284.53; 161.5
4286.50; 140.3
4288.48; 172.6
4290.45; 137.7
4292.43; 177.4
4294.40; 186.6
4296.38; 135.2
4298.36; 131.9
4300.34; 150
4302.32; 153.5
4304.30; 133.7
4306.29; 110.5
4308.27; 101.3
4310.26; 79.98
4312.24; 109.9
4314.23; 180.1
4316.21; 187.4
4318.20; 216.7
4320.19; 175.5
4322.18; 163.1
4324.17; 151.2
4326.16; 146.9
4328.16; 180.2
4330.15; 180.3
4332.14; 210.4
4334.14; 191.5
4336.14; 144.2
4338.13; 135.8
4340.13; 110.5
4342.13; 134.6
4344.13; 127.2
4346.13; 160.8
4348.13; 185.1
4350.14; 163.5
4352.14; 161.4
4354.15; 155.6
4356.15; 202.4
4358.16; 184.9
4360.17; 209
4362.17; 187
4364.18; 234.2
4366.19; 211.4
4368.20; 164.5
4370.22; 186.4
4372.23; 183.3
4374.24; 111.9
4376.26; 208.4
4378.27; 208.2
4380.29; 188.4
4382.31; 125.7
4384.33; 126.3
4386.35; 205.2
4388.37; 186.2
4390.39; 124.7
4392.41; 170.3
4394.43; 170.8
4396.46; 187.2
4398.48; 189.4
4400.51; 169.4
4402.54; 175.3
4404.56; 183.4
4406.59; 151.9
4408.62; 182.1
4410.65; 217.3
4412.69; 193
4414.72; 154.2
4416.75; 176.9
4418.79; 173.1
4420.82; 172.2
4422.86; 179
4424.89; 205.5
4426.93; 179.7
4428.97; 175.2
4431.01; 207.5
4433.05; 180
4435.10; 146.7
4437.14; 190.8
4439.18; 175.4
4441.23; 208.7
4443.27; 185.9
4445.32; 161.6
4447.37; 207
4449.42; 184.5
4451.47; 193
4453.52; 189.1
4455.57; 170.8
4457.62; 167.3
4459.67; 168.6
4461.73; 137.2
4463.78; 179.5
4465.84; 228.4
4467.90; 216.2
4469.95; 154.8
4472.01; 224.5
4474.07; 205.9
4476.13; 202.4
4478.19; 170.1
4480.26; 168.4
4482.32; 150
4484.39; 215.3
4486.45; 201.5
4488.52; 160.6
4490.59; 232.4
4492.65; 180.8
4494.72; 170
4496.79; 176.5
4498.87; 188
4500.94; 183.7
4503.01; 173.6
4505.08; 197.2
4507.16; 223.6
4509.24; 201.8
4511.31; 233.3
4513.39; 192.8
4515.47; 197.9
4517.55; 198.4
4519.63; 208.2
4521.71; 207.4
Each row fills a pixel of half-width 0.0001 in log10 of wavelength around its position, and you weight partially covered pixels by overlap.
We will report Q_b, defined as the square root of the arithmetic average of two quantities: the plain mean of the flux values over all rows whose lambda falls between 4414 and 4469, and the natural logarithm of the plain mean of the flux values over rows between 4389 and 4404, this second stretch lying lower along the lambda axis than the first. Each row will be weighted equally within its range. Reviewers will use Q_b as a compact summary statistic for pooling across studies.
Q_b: 9.7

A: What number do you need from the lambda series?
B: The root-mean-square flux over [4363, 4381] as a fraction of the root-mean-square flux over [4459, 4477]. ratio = 0.99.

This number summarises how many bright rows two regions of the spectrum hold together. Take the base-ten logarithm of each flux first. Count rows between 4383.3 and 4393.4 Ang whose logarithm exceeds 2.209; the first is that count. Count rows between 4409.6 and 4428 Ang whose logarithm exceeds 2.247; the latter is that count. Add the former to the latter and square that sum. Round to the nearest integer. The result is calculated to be 81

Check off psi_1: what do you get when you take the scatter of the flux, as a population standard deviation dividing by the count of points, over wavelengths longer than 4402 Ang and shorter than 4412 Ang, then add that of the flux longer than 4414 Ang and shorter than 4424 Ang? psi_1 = 30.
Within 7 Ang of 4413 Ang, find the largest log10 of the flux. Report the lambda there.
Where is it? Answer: 4410.65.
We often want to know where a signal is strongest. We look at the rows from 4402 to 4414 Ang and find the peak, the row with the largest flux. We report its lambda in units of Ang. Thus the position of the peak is 4410.65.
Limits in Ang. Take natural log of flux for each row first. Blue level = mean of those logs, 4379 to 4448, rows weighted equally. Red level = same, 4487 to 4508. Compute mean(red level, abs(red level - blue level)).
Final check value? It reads 2.649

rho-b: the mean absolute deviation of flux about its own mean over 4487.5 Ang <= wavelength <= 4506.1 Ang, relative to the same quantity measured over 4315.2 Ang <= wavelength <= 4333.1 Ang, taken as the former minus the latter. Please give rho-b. -4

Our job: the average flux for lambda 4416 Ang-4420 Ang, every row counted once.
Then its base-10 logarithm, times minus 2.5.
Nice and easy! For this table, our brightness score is -5.61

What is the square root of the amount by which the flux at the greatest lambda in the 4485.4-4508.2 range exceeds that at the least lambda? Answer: 5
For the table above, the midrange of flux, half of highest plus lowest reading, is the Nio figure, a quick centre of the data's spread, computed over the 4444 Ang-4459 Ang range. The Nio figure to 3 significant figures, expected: 184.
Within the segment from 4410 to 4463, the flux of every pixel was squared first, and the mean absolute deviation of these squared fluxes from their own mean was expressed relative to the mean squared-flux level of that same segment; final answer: 0.165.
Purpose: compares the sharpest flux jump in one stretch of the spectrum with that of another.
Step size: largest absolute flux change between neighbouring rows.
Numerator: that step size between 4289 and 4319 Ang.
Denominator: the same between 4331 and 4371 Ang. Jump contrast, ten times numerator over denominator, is 15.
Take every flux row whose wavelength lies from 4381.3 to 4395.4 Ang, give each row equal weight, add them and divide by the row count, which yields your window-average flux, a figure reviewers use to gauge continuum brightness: 158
